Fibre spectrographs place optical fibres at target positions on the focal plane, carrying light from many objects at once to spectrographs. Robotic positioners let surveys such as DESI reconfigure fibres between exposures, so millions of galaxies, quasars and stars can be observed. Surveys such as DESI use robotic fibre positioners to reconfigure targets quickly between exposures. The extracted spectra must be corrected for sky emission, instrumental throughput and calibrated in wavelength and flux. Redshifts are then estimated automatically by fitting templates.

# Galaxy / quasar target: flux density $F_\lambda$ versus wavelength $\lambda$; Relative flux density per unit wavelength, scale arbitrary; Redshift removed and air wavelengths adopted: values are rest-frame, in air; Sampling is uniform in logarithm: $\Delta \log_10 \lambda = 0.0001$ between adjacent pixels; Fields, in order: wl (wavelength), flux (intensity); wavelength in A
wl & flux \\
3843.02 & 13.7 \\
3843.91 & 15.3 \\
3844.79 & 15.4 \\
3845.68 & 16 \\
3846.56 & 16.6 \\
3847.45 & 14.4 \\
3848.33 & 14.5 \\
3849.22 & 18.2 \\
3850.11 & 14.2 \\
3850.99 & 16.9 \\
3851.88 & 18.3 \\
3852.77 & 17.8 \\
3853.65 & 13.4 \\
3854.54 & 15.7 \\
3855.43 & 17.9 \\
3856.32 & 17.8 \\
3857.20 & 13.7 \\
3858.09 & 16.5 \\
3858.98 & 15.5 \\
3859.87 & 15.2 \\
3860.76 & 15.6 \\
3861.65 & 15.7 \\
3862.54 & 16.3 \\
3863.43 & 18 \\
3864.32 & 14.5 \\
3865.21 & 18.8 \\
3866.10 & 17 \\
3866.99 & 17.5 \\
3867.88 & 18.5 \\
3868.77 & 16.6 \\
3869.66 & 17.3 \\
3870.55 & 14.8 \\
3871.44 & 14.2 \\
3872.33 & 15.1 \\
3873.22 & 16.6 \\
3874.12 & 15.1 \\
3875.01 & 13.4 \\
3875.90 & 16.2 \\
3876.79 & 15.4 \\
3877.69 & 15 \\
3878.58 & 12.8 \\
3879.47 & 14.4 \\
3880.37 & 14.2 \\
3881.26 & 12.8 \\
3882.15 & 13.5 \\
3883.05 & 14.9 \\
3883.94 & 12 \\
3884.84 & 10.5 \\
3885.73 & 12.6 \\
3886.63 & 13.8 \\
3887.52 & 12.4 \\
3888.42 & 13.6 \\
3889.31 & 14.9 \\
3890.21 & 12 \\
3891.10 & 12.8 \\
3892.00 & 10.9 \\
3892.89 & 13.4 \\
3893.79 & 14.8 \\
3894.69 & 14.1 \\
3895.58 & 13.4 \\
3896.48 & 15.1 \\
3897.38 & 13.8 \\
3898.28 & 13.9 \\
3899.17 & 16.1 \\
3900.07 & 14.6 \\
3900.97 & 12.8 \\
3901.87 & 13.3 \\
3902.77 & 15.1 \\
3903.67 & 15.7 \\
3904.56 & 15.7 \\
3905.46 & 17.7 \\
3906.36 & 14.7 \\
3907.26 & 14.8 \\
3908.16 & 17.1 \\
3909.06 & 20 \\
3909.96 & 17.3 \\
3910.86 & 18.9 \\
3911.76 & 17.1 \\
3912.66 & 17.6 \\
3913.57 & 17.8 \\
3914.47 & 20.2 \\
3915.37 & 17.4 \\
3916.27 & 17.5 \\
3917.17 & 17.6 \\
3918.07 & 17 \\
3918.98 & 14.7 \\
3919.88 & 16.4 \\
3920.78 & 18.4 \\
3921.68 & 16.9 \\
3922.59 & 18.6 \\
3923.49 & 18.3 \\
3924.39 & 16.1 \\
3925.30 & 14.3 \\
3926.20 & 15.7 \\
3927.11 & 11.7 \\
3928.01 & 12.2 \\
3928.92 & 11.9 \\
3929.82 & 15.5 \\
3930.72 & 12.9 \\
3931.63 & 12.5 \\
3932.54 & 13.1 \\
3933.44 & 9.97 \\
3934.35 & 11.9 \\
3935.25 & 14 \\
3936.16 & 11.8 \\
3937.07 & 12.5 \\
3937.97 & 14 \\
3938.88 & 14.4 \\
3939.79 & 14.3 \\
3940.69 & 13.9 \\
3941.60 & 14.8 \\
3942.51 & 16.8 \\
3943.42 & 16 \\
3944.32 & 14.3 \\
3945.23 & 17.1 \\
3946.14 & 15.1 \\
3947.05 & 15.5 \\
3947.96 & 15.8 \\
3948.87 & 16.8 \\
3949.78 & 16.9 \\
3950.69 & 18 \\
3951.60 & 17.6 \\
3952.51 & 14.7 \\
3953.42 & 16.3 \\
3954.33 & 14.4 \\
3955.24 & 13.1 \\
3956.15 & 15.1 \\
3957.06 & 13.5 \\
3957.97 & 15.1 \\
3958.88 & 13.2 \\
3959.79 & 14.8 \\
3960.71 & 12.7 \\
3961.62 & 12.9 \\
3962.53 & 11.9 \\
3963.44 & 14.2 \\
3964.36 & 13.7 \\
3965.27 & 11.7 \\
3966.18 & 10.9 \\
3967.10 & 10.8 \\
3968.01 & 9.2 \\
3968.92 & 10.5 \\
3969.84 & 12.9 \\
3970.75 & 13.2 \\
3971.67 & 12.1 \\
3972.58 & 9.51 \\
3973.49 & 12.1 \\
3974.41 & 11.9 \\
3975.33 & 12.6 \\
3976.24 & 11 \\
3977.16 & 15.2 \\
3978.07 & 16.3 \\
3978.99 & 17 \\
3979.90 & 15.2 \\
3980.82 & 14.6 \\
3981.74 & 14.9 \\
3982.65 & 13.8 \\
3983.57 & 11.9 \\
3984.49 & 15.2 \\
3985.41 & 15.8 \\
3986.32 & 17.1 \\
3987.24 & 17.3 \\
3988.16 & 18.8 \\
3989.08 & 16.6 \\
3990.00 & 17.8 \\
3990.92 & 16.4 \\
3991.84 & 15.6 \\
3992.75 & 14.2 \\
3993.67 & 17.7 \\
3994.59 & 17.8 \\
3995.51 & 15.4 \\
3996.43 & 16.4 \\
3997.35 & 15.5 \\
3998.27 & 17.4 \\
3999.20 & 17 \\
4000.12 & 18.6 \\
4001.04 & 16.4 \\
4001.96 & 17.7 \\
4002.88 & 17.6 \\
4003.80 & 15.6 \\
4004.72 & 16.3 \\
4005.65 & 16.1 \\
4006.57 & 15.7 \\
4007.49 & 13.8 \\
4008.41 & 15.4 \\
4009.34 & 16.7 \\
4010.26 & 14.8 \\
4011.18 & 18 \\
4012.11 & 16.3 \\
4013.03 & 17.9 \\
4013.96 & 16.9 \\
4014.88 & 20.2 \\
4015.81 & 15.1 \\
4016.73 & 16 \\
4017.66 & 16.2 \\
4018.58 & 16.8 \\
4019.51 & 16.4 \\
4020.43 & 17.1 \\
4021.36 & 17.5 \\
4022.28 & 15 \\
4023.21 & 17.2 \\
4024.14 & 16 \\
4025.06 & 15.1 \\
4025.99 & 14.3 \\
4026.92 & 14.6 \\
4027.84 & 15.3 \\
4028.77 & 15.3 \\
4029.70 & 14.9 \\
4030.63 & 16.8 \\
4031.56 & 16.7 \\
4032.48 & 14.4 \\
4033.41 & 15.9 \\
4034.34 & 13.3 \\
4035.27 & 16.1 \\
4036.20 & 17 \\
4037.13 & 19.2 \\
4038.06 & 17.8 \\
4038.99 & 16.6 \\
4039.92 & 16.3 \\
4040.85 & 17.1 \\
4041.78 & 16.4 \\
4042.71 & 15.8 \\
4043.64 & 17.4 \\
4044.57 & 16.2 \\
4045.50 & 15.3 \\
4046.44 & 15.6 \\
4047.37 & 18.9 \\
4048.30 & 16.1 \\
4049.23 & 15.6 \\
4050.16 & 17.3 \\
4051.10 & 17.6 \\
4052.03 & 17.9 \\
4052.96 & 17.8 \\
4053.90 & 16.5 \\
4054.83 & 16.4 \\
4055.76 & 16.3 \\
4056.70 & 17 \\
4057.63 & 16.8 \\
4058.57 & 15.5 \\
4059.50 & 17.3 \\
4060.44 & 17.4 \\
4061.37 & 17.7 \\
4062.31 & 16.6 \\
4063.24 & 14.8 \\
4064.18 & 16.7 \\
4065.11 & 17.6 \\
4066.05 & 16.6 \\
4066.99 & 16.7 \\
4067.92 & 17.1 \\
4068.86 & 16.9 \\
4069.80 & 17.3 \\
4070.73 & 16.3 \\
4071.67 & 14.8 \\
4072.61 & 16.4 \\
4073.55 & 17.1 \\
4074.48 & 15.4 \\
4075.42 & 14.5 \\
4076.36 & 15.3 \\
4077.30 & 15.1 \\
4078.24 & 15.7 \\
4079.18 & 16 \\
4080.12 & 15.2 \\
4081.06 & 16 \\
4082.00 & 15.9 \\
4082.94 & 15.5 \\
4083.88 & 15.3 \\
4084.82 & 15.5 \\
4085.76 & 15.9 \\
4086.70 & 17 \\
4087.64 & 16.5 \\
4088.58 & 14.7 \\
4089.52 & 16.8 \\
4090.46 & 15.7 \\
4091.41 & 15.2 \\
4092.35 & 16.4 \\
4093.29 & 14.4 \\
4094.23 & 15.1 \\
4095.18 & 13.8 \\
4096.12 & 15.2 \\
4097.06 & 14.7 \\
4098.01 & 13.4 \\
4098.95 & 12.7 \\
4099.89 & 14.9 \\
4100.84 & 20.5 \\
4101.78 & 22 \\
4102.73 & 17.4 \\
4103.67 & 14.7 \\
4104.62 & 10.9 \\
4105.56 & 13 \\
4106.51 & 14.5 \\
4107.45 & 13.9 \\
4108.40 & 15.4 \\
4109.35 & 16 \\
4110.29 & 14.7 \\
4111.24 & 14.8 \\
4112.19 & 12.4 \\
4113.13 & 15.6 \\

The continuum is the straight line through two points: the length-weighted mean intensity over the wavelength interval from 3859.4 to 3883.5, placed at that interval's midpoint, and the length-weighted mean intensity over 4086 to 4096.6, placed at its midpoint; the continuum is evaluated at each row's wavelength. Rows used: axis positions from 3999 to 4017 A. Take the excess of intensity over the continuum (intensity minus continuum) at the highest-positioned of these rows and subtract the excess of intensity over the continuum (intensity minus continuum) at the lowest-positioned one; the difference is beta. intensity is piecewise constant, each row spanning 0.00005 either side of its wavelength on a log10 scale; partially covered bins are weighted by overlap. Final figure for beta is -1.0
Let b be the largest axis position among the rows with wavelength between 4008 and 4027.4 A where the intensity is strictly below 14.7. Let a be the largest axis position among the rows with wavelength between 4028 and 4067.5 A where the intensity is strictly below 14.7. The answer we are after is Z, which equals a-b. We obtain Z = 7.4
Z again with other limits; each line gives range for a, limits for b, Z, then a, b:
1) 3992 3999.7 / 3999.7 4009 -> -14.7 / 3992.75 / 4007.49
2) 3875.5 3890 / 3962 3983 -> -94.2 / 3888.42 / 3982.65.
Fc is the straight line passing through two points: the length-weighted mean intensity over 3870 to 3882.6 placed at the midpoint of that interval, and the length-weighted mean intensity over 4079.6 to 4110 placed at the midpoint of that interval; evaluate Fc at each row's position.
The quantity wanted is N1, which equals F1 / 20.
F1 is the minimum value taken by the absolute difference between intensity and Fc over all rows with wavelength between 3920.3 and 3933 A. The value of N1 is 0.023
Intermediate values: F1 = 0.46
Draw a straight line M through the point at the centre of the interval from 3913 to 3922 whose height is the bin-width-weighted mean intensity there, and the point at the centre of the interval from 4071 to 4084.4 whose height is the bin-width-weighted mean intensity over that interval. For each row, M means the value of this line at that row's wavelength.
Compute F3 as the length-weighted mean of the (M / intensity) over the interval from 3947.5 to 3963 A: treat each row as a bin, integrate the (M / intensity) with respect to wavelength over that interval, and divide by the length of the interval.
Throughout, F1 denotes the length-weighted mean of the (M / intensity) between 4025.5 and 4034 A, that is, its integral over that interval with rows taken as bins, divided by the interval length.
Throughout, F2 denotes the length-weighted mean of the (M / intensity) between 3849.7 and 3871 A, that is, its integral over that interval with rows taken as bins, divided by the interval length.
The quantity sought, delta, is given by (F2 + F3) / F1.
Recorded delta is 2.1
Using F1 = 1.06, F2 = 1.11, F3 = 1.16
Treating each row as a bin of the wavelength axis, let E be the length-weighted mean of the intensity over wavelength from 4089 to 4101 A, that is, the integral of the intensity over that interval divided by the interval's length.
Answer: 15.2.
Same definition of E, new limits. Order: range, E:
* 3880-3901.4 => 13.5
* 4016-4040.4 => 16.1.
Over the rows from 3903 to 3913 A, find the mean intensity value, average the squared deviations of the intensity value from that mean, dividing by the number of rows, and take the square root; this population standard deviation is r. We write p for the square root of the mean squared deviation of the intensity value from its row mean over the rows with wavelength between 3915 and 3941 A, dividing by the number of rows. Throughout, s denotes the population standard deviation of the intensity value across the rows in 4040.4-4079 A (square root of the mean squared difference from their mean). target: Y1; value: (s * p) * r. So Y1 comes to 3.6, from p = 2.4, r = 1.6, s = 1.0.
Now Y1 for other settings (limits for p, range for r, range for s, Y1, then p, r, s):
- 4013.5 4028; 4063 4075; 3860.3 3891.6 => 2.4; 1.4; 0.9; 2.0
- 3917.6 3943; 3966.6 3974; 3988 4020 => 4.1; 2.2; 1.4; 1.3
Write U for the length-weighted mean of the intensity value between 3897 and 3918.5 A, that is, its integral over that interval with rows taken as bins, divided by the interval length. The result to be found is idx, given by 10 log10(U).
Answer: 12.2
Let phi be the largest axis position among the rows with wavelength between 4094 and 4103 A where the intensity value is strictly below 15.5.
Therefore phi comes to 4099.89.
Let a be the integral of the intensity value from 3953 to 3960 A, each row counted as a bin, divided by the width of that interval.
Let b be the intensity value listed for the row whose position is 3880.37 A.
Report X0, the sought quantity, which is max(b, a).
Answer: 14.4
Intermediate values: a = 14.4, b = 14.2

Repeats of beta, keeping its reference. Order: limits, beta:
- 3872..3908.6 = 2.0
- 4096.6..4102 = 7.3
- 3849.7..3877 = 1.2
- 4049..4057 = 1.4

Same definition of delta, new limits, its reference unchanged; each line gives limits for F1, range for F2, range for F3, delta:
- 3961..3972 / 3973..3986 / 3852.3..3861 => 1.7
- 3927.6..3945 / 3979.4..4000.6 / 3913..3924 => 1.6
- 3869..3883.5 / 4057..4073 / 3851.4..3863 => 1.7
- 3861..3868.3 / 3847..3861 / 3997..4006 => 2.0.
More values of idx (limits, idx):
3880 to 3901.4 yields 11.3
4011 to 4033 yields 12.1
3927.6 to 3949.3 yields 11.5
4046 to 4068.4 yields 12.3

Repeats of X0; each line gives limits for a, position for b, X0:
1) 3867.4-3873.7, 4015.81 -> 16.2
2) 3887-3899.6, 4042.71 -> 15.8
